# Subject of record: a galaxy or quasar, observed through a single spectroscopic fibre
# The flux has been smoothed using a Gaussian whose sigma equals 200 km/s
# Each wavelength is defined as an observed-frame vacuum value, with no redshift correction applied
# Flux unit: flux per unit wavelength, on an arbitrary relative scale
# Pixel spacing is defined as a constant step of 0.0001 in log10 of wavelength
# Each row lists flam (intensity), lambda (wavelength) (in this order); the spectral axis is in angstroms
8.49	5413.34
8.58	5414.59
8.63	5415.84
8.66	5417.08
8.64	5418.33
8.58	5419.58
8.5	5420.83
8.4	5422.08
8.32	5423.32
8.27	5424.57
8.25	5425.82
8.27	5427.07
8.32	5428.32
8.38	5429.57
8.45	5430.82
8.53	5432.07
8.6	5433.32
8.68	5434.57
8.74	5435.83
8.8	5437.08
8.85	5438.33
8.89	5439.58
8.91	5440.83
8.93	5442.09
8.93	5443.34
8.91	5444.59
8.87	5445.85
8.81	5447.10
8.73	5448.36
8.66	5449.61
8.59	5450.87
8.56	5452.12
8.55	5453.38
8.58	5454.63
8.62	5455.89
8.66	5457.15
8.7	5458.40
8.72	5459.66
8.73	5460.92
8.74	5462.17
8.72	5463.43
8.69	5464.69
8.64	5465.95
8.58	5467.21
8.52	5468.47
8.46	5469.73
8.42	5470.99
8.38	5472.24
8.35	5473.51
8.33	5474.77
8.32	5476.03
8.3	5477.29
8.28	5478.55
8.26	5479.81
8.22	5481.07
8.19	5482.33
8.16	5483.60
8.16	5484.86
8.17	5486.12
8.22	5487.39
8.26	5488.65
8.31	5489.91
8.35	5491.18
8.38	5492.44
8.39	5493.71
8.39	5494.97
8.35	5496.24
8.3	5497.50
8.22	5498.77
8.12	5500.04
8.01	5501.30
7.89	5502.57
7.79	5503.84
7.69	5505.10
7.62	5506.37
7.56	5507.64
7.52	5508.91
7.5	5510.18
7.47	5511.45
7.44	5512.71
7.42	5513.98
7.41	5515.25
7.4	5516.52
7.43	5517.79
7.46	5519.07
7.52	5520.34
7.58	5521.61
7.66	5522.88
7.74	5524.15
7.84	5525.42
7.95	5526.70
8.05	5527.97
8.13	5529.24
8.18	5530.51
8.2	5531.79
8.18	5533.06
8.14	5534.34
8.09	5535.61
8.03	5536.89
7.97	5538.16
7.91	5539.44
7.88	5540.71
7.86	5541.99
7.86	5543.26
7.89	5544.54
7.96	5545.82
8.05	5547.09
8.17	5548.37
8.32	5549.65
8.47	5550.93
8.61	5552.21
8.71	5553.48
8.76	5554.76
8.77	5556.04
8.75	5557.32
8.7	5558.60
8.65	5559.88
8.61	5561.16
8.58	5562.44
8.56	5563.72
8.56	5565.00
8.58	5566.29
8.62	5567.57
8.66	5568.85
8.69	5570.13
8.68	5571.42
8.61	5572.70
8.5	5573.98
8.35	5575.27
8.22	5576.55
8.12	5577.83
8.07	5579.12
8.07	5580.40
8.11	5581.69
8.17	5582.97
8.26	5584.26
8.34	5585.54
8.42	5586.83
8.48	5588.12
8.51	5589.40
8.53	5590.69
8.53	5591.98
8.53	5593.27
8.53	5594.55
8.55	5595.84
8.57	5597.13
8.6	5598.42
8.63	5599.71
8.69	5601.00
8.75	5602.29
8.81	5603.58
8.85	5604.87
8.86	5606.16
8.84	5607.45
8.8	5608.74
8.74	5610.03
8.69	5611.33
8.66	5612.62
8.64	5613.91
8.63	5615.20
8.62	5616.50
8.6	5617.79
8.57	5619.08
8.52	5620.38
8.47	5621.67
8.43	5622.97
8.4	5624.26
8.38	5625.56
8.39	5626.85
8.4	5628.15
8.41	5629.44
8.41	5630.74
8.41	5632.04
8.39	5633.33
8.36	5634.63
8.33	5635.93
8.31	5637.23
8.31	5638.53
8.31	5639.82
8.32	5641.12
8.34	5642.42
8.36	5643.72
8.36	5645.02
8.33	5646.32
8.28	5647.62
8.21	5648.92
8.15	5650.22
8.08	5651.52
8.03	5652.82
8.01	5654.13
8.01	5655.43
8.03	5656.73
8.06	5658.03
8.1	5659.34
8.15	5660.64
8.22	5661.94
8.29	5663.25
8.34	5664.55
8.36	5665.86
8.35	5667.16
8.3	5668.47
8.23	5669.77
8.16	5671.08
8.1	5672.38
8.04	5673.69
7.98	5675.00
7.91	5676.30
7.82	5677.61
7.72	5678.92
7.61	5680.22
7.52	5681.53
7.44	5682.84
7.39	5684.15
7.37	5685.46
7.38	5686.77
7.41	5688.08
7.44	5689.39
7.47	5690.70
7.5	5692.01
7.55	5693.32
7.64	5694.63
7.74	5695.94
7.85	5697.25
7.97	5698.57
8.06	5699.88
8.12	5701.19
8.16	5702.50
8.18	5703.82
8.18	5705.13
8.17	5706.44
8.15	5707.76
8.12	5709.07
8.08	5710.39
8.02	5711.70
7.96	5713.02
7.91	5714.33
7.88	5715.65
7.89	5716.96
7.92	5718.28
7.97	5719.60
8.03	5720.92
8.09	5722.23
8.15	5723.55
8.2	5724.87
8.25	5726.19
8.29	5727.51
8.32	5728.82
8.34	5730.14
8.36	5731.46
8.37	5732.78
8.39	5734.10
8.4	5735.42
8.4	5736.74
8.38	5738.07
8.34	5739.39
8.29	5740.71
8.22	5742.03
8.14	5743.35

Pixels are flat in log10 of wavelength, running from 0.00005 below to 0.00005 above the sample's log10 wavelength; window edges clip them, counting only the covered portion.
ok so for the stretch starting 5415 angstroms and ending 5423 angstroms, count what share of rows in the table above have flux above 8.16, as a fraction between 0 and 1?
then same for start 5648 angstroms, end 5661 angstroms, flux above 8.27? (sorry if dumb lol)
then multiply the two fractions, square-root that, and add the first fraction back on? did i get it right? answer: 1.0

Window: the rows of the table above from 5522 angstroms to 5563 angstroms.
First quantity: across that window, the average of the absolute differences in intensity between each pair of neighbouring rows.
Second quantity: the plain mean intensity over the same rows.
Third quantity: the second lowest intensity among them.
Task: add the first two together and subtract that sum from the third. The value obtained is -0.53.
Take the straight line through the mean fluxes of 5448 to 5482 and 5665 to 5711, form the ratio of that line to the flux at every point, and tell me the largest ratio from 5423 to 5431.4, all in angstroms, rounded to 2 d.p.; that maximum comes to 1.05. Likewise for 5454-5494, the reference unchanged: 1.04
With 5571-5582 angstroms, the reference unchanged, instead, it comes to 1.02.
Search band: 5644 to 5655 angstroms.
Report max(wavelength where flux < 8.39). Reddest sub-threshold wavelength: 5654.13 angstroms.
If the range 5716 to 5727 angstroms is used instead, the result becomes 5726.19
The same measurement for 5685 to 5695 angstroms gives 5694.63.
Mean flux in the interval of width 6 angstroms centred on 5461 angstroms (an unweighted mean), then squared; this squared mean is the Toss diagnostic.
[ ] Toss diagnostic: 76.1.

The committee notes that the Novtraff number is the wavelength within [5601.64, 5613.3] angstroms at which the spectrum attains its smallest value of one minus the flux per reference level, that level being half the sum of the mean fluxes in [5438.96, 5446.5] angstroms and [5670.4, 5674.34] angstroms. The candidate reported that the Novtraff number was 5606.16 angstroms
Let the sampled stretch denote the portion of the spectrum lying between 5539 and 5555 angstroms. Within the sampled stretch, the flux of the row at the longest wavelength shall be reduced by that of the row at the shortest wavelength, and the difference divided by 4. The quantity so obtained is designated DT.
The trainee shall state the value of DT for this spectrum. 0.21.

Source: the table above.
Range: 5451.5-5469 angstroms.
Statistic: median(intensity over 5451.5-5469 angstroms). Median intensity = 8.65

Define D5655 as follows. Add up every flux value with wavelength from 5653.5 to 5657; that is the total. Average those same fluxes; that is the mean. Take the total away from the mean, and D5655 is -16.0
